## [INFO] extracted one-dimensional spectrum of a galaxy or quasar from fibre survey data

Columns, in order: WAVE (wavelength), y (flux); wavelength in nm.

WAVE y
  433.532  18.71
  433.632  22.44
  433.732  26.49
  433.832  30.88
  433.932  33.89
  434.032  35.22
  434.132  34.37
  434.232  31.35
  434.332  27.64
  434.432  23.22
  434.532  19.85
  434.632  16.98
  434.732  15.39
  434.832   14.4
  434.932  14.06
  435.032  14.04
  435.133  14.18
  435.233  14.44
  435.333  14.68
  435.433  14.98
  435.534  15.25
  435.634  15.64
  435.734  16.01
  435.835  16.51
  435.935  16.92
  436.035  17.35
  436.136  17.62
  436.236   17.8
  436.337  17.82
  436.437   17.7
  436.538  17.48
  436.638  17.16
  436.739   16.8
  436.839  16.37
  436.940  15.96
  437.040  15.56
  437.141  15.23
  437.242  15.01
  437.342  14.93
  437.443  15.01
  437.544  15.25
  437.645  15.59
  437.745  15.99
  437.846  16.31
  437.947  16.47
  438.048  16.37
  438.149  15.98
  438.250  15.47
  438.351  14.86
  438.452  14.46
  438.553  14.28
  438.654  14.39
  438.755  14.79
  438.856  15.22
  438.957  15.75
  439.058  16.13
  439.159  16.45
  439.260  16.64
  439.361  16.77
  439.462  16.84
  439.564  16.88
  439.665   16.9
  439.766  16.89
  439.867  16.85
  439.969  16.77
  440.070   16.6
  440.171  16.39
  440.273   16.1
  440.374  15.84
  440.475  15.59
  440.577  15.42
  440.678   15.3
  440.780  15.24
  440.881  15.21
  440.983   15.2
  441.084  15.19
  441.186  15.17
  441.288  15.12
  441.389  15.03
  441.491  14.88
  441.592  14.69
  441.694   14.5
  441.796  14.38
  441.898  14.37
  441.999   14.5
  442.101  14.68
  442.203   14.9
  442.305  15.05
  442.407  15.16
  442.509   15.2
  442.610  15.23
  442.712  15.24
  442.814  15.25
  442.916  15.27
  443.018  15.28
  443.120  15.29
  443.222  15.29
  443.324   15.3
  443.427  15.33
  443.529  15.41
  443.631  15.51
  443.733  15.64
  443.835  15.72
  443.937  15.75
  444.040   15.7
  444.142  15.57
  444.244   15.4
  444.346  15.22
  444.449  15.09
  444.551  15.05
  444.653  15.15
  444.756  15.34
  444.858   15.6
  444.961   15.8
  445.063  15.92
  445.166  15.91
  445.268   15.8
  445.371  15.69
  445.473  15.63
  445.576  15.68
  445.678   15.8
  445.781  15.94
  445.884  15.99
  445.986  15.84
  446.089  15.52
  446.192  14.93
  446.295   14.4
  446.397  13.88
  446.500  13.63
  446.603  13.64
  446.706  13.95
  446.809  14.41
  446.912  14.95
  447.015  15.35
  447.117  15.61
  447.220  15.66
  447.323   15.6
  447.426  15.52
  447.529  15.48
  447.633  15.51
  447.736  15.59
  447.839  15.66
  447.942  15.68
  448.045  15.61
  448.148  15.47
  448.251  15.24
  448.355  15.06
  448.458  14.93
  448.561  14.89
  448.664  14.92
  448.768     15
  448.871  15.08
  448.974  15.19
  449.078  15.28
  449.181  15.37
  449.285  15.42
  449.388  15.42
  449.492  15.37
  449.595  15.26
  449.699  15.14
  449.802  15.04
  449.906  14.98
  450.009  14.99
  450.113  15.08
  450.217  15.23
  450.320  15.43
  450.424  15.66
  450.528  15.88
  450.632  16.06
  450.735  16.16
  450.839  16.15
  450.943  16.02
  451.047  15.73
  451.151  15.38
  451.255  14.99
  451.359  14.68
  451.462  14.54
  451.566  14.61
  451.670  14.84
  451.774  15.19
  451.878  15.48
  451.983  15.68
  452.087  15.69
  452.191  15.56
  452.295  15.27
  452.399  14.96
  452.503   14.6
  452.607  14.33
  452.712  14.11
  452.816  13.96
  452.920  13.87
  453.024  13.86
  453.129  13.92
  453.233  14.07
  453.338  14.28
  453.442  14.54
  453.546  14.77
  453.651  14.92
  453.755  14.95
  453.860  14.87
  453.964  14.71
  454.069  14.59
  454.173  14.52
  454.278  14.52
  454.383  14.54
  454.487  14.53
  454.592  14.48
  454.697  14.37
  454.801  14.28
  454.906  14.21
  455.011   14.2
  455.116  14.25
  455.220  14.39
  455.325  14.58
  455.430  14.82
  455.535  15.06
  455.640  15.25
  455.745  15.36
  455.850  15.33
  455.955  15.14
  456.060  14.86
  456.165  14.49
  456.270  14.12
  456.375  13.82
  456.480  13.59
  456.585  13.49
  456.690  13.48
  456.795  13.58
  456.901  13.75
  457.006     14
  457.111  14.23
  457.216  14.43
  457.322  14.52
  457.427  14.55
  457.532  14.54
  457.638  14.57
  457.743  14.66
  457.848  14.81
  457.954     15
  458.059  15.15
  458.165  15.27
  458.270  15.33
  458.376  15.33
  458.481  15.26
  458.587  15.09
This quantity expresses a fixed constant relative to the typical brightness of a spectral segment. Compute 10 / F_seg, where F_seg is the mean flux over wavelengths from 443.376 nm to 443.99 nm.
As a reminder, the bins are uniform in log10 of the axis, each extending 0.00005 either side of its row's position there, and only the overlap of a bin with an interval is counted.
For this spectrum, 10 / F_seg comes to 0.643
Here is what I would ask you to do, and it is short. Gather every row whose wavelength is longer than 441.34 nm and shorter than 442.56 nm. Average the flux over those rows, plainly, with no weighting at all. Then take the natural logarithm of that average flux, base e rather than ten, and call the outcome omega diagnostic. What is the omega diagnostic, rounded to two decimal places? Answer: 2.69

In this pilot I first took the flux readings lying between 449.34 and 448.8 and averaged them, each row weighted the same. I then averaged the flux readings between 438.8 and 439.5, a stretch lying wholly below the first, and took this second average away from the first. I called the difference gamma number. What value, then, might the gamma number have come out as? -1.0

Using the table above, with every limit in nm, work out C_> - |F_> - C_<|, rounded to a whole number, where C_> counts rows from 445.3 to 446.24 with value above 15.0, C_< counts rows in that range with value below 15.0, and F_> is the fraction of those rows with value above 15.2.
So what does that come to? 8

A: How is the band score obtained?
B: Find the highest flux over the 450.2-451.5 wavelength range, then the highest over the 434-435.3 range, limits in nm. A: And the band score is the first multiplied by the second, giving 569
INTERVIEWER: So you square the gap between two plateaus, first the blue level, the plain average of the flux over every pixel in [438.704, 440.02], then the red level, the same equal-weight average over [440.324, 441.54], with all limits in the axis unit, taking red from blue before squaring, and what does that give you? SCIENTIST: 1.2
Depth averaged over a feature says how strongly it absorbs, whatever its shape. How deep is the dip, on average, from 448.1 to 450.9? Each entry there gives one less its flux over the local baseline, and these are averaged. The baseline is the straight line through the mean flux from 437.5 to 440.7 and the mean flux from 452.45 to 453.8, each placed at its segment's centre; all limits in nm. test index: -0.04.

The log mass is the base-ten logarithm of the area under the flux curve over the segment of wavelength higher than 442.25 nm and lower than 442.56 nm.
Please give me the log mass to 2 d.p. 0.67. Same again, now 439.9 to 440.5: 0.99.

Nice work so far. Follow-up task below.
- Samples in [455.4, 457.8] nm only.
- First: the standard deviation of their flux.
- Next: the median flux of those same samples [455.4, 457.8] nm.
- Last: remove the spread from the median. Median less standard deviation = 13.9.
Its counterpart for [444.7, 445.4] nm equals 15.6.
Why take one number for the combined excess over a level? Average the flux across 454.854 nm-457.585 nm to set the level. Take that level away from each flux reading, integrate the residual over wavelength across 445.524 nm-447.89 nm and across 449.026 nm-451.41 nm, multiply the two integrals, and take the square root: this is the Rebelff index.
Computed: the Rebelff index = 2.1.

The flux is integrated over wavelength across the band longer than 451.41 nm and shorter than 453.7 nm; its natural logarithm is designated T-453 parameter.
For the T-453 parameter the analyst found 3.52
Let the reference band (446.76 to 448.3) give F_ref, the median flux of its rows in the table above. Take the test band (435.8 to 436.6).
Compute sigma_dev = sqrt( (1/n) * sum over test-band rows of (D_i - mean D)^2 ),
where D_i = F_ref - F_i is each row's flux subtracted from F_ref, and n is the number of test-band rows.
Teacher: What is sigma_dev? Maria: 0.4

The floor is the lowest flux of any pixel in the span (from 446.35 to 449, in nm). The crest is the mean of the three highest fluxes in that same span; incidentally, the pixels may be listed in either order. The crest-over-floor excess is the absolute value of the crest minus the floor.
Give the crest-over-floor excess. 2.0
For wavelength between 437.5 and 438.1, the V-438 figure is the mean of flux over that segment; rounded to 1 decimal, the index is 16.0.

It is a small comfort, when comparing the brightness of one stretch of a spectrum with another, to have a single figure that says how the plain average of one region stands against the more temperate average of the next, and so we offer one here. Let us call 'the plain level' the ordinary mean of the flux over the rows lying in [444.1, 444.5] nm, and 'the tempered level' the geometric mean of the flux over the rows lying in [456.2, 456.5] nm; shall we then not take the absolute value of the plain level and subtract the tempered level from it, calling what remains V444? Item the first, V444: 1.5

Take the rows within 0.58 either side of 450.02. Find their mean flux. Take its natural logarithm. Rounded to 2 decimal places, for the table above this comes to 2.73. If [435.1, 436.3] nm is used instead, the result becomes 2.77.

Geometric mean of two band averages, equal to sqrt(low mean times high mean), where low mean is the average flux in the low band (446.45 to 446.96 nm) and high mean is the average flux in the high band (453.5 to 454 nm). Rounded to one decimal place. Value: 14.5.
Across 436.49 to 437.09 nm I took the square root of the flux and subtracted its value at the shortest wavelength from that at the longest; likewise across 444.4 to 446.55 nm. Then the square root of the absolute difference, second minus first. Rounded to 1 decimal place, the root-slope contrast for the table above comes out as 0.2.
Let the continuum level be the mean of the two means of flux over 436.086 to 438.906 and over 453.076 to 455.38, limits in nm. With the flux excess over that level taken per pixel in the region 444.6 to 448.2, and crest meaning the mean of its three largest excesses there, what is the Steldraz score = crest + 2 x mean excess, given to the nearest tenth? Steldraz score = 1.0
